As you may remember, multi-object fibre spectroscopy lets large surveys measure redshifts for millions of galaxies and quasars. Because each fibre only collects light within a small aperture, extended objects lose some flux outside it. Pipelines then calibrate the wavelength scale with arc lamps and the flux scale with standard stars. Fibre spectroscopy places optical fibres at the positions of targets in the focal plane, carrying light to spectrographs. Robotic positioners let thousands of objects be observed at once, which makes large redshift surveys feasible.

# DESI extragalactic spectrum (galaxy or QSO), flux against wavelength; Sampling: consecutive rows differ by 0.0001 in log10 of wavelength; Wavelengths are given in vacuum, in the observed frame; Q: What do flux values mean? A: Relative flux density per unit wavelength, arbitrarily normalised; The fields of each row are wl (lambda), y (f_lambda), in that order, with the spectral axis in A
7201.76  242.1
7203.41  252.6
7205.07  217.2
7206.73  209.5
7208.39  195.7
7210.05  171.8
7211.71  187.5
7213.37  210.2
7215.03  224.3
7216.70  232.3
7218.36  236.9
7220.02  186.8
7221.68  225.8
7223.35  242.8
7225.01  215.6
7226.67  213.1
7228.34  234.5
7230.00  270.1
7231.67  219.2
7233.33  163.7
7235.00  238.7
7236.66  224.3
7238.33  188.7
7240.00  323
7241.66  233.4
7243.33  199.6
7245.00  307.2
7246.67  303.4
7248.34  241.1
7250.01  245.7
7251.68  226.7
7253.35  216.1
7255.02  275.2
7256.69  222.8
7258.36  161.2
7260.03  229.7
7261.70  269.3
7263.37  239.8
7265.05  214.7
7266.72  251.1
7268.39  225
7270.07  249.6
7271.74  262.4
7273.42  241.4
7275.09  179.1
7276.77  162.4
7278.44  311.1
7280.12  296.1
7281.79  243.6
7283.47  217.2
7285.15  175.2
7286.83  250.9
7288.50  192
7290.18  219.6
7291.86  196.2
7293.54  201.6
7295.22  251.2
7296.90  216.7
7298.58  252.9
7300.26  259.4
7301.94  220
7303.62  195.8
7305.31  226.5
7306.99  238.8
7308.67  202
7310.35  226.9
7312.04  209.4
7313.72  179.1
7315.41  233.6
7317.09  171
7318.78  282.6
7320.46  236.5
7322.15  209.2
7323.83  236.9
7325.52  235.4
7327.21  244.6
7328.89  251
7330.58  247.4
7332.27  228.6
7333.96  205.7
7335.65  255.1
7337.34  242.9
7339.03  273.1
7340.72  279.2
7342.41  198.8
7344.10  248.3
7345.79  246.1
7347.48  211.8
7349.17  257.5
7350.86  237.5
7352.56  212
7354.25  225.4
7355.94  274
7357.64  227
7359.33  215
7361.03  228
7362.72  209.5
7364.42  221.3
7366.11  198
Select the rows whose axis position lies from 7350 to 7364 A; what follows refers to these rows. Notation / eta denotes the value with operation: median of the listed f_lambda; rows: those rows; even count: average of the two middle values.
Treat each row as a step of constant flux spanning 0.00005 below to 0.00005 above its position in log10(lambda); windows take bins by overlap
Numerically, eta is 226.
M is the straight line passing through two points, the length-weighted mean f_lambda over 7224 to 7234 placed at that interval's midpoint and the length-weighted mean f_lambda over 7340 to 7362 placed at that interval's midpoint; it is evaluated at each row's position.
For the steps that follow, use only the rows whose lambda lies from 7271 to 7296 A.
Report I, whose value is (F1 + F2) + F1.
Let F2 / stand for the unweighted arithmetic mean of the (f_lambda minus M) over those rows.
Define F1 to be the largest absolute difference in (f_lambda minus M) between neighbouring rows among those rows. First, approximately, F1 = 149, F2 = -1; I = 296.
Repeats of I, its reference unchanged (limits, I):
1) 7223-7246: 281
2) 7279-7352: 222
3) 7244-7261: 156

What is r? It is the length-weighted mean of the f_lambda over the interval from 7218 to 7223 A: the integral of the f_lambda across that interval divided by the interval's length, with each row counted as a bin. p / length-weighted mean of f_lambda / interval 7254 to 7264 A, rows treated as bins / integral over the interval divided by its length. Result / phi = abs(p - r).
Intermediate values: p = 233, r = 217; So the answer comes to 16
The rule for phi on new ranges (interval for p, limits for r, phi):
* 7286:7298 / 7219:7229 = 1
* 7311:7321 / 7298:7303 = 23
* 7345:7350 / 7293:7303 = 5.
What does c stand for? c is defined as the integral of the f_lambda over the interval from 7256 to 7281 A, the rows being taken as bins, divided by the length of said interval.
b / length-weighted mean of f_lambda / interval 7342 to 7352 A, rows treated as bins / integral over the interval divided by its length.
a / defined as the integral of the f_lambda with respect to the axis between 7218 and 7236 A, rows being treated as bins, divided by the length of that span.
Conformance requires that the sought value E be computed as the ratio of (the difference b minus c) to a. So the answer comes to -0.001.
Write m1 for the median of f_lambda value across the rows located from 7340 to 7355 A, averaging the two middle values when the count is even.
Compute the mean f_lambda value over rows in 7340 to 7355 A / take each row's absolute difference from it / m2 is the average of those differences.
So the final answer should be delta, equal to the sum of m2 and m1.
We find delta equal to 258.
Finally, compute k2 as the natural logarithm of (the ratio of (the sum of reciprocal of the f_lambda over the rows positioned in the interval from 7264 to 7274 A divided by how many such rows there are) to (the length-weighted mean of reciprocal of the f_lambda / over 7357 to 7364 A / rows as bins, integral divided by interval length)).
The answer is -0.09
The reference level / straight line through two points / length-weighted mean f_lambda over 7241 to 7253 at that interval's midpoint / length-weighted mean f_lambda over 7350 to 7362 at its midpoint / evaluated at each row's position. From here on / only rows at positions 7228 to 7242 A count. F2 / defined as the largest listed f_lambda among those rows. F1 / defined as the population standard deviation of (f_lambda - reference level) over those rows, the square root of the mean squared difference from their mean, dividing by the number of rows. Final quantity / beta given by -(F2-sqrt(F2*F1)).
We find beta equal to -205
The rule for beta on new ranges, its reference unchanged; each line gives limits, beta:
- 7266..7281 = -192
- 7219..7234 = -182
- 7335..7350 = -197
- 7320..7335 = -190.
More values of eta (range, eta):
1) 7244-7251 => 275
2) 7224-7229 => 216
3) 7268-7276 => 241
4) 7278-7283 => 296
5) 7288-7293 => 196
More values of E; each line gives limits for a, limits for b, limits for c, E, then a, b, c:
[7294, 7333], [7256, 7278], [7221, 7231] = -0.035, 228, 225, 233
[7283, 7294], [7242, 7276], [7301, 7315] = 0.118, 207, 238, 213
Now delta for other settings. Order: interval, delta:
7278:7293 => 257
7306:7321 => 253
